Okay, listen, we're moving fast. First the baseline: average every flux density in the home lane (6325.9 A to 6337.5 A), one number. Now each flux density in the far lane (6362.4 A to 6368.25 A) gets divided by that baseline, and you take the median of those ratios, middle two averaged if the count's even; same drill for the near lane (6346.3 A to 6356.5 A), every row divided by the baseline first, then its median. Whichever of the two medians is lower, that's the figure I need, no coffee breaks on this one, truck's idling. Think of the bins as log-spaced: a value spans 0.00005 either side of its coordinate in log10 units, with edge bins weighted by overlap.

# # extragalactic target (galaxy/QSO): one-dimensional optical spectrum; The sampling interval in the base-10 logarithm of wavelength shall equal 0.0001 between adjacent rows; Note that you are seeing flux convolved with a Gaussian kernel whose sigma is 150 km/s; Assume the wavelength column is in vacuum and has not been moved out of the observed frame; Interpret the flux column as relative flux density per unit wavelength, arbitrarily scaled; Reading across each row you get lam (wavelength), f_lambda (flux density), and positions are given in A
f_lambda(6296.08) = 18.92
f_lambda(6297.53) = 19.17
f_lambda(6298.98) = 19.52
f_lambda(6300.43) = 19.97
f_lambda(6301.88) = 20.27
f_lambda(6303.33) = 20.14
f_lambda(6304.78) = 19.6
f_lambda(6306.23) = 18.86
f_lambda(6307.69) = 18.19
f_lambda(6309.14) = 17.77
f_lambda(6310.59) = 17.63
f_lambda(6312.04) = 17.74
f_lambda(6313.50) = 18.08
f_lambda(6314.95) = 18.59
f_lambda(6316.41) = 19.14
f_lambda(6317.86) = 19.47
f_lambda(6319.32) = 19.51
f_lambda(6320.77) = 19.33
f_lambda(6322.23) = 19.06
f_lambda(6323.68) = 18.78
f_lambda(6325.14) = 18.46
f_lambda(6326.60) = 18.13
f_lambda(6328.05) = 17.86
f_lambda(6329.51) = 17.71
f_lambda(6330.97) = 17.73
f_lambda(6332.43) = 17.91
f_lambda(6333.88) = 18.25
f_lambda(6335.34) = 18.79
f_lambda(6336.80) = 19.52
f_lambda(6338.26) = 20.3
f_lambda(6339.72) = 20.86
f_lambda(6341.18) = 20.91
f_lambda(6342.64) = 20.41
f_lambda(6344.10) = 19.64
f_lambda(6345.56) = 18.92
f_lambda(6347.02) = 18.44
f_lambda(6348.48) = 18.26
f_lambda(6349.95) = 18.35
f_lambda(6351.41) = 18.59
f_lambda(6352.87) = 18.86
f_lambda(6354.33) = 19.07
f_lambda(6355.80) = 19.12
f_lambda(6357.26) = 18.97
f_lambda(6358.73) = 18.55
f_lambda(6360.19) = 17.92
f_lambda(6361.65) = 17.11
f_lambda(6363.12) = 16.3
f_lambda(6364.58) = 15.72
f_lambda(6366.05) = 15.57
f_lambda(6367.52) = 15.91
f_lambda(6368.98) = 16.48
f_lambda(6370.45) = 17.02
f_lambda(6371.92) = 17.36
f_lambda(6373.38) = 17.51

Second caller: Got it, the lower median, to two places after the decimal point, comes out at 0.87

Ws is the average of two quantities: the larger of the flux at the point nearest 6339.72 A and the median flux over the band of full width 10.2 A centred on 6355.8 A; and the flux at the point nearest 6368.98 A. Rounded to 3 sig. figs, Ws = 18.7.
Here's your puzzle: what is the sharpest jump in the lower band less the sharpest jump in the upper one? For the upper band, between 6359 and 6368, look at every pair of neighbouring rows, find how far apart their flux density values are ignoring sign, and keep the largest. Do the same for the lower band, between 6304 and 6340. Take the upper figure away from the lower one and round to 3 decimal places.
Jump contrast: -0.030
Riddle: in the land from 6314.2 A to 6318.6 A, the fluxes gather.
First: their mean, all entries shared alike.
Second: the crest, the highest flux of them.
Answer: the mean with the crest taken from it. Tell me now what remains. -0.4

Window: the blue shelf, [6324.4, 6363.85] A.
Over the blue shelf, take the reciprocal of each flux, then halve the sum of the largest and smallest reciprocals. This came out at 0.0546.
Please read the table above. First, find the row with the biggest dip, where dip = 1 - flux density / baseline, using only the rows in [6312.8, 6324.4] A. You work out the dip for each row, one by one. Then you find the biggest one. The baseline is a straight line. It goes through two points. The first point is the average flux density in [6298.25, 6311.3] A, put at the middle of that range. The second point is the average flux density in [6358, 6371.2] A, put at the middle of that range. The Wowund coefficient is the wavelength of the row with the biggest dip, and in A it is 6313.50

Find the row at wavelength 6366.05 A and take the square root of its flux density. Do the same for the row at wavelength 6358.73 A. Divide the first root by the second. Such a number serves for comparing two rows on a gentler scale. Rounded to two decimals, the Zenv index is 0.92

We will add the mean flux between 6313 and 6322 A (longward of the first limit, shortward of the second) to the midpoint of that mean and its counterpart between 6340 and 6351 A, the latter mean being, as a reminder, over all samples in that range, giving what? 38.2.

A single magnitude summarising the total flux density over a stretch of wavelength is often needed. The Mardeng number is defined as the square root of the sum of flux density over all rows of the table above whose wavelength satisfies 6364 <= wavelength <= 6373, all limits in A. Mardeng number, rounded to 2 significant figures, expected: 9.9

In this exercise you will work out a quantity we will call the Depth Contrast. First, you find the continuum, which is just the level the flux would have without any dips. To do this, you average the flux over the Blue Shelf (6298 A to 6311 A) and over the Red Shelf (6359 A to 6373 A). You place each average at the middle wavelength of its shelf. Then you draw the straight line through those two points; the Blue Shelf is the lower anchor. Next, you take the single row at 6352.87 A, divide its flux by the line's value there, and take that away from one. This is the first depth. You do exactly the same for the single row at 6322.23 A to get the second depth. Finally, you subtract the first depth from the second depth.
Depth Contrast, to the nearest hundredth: 0.06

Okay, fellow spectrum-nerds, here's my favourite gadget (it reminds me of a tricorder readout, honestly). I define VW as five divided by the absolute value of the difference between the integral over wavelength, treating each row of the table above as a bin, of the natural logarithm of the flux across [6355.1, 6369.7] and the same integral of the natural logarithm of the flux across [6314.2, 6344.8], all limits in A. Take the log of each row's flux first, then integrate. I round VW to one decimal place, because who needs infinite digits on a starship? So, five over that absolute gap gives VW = 0.1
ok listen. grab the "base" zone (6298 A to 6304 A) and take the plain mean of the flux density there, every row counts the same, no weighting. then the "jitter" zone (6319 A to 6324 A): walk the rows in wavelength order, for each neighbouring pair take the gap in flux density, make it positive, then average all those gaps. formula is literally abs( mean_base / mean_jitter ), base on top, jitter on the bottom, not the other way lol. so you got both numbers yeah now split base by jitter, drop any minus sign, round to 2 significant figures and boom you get 82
